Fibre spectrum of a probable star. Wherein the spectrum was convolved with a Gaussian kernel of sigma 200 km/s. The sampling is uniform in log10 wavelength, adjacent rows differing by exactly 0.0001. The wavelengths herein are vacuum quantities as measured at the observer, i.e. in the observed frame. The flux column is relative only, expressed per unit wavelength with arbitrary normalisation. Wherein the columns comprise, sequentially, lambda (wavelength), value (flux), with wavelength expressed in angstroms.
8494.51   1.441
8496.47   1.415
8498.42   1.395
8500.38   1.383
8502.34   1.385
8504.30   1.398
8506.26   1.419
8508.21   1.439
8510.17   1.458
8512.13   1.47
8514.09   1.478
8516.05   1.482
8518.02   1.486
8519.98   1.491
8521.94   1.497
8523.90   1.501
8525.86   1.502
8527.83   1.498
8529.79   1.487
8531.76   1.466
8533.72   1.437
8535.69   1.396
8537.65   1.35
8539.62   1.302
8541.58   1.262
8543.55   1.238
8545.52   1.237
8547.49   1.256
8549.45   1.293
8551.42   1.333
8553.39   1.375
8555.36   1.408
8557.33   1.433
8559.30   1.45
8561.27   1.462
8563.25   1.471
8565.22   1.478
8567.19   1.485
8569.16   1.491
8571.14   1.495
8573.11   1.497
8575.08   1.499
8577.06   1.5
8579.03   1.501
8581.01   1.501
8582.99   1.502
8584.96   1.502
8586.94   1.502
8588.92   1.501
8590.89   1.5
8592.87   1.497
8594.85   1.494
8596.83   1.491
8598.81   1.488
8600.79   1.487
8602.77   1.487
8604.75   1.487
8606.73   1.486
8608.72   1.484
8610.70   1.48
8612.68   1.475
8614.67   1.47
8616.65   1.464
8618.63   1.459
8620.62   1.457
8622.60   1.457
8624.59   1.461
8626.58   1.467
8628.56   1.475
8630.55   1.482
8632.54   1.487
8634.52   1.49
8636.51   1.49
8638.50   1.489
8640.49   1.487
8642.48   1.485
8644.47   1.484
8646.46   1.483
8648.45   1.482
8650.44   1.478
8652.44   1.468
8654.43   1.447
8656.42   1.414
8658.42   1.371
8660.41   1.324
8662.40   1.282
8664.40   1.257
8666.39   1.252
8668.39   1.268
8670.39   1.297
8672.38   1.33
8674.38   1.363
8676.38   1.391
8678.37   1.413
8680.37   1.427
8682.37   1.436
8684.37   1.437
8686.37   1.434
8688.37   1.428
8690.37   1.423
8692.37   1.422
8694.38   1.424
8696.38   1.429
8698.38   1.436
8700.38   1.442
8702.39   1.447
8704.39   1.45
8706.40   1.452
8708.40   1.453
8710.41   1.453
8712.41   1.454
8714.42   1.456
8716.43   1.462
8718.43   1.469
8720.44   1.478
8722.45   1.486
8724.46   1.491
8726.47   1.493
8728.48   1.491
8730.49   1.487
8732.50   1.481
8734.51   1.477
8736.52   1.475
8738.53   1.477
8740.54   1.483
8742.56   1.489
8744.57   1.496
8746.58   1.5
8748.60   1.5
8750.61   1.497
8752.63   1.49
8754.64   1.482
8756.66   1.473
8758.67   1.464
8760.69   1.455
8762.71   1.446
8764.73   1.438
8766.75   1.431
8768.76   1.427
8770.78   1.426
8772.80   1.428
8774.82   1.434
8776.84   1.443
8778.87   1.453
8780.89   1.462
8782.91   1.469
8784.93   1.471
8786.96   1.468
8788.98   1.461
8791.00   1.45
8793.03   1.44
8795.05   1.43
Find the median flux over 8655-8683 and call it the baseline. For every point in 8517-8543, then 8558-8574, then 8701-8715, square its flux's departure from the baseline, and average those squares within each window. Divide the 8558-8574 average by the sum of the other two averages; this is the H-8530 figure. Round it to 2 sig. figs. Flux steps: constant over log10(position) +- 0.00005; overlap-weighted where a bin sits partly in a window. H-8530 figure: 0.69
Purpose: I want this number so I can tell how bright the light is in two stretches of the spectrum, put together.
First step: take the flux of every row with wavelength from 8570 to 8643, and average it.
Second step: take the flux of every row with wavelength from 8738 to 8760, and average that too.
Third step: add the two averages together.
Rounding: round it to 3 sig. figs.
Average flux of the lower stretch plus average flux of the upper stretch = 2.97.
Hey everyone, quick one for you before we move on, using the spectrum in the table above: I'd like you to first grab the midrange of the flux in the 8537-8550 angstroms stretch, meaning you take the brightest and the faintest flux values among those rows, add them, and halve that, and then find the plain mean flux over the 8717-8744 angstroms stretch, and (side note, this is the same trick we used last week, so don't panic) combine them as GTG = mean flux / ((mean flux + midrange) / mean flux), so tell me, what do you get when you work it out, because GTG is 0.792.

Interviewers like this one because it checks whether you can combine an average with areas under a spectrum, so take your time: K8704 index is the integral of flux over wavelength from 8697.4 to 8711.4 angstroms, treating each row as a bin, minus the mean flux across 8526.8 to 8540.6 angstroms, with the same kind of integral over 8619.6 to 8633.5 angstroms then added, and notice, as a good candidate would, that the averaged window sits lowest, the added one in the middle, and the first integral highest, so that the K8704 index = 39.3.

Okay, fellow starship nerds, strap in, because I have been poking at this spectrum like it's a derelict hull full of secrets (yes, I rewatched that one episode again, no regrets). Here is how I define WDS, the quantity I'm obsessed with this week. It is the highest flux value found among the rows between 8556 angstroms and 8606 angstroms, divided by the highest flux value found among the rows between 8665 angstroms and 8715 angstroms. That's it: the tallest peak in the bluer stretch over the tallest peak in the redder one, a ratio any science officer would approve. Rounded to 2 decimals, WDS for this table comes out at 1.03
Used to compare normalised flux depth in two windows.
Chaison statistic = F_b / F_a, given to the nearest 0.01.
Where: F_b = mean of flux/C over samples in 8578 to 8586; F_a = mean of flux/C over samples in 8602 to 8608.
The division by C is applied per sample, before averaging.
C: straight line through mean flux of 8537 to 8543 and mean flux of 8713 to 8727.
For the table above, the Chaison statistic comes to 1.03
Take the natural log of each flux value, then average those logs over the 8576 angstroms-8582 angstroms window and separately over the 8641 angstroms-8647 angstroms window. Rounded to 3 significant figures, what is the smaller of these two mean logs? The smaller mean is 0.395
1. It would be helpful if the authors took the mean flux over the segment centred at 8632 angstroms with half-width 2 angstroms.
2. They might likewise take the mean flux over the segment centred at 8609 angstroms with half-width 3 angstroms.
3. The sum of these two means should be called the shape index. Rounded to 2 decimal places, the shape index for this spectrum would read 2.97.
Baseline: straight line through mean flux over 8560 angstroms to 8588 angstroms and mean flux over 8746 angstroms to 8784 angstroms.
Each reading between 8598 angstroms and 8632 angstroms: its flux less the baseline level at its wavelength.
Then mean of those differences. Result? -0.010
